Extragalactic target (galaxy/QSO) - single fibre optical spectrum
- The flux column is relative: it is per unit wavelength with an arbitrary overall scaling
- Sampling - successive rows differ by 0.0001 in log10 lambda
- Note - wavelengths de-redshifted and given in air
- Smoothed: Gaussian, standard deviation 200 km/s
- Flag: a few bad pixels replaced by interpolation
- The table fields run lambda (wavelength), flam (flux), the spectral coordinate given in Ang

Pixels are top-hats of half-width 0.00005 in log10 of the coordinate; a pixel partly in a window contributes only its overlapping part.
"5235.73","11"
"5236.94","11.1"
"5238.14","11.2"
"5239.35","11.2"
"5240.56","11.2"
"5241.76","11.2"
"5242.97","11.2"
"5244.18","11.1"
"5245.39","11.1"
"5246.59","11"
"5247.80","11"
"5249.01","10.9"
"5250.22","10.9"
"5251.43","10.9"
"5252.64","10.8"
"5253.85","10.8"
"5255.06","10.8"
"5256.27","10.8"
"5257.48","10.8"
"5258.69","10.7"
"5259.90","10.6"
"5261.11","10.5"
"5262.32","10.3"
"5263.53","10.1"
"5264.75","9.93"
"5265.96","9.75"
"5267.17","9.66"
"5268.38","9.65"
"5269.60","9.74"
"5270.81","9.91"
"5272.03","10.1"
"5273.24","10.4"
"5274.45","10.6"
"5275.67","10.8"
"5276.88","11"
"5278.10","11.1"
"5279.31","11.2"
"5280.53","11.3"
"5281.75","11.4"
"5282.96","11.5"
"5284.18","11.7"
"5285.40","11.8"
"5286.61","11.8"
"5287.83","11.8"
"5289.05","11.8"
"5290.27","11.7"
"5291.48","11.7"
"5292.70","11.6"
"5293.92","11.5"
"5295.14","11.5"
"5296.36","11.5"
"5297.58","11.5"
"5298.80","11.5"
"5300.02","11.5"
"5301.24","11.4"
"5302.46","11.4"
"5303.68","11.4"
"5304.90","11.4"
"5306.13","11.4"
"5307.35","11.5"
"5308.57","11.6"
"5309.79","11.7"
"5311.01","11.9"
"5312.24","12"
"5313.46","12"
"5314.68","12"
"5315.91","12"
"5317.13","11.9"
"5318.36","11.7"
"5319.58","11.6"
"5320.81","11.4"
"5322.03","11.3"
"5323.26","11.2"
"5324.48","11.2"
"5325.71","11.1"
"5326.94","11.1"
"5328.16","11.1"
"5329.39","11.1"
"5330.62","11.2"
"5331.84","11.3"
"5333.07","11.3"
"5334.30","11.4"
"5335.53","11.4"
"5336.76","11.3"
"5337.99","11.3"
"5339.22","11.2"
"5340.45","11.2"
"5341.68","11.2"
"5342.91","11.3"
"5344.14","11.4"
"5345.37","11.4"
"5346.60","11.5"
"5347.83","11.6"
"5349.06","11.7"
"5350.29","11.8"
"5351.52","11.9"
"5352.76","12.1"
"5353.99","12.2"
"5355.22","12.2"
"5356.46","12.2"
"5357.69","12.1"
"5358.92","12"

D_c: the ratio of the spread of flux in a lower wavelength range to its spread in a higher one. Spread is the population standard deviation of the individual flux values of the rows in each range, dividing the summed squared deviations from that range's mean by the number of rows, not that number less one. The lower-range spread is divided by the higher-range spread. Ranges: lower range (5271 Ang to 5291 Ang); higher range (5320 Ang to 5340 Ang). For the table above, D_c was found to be 5.0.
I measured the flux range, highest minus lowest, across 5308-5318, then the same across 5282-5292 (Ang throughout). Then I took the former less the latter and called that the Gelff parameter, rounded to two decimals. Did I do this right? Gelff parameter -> 0.10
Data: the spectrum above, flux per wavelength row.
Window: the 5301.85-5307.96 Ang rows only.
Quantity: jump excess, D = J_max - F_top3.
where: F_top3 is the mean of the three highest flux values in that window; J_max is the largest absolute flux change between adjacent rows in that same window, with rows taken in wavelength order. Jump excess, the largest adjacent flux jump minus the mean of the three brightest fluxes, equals -11.3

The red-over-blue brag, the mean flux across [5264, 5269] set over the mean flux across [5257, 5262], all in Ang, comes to 0.92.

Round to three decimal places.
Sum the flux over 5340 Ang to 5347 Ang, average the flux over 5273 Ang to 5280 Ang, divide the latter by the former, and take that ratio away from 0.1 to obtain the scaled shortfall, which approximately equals -0.060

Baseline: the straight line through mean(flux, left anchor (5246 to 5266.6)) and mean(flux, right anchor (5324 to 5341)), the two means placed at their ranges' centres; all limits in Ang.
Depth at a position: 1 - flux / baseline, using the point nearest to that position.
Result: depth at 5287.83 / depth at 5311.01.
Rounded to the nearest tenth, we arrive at 1.1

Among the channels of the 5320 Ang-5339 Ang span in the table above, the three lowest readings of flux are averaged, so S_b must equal 11.1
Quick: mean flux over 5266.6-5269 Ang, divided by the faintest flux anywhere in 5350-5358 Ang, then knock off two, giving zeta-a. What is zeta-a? -1.18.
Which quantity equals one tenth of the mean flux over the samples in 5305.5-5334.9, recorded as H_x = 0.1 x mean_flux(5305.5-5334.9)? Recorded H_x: 1.15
